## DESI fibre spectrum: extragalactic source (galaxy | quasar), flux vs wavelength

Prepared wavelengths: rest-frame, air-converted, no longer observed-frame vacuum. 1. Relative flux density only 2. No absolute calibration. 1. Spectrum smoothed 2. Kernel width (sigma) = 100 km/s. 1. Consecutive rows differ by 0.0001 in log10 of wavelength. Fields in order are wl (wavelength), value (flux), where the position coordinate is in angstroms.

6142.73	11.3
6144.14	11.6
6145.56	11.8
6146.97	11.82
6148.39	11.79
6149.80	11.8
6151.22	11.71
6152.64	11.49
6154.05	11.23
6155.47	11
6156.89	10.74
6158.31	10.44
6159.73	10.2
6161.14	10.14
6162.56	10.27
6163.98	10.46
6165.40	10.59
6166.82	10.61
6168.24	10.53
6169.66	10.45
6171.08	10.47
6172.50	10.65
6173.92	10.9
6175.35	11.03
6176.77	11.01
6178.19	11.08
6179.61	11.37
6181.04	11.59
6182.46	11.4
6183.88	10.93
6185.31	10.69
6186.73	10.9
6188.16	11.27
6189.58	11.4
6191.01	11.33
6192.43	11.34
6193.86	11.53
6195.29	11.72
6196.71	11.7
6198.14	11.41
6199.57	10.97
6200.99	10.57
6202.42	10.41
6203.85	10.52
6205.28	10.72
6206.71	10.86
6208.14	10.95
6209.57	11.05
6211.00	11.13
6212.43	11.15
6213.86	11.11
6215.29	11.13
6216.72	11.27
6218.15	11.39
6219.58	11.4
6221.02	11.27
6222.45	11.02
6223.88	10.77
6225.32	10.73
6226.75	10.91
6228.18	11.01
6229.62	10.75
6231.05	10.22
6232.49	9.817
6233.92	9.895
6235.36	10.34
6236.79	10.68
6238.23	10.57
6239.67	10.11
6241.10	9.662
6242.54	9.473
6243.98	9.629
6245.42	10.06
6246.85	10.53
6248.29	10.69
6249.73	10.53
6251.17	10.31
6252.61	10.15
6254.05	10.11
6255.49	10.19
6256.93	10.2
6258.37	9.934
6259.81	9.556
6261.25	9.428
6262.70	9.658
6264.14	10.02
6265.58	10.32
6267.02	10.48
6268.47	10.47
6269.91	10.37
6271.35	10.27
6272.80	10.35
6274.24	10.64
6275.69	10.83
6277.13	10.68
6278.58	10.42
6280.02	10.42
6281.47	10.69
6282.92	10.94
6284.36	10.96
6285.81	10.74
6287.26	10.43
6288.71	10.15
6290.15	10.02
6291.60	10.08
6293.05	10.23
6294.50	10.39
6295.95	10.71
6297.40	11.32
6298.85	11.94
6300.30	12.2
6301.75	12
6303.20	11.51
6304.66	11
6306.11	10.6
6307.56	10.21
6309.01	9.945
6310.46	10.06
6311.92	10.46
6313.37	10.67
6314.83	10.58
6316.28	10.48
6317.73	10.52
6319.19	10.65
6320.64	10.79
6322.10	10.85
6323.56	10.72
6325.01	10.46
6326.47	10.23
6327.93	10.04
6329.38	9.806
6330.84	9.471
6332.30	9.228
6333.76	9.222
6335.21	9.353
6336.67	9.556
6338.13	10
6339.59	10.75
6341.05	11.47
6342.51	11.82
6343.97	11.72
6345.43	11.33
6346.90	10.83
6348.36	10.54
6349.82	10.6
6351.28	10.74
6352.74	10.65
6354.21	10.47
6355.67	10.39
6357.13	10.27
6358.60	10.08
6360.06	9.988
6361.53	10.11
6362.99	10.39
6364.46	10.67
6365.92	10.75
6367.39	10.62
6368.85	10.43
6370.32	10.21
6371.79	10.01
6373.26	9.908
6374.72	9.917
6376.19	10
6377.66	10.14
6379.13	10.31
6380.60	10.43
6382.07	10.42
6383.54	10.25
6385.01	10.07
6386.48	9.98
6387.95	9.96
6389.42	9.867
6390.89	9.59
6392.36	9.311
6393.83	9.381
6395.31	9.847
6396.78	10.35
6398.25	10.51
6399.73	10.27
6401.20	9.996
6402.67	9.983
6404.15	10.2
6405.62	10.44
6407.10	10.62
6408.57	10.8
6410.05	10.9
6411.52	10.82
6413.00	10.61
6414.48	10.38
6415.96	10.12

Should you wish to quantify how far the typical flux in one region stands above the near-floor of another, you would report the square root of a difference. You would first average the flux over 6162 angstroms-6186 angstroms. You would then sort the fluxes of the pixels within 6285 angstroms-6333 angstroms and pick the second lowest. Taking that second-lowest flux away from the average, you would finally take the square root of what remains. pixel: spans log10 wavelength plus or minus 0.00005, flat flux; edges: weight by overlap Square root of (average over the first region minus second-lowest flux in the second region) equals 1.16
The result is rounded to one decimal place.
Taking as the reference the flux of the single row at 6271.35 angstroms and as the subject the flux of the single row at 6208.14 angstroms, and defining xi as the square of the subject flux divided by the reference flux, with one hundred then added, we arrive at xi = 111.7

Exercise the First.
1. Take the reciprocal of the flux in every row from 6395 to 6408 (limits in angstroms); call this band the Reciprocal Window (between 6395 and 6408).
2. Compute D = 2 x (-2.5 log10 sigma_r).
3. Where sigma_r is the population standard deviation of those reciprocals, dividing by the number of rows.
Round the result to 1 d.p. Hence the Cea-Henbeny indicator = 13.1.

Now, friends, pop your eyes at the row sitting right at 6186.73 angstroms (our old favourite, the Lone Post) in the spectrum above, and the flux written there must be 10.9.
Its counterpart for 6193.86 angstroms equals 11.53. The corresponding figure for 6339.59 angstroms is 10.75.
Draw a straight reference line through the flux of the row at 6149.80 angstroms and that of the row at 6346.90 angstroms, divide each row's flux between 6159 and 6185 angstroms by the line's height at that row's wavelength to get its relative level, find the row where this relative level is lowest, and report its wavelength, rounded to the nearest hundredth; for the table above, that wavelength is 6161.14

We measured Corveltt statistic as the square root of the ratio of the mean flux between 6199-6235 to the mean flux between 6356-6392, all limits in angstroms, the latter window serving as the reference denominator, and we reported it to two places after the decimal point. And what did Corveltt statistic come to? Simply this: 1.03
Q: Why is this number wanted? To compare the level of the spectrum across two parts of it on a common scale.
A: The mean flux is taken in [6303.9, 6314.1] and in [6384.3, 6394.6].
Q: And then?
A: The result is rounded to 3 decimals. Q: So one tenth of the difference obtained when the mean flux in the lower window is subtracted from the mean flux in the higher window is -0.068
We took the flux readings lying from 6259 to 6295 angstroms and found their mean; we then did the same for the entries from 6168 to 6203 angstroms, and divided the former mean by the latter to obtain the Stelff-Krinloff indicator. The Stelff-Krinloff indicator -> 0.93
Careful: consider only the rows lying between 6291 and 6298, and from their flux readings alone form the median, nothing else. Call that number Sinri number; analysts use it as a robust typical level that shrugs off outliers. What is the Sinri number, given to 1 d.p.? 10.4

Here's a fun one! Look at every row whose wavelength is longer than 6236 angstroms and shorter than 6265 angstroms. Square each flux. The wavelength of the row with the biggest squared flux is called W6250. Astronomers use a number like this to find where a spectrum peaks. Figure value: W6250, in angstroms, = 6248.29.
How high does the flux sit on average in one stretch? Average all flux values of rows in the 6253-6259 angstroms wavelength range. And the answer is 10.1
